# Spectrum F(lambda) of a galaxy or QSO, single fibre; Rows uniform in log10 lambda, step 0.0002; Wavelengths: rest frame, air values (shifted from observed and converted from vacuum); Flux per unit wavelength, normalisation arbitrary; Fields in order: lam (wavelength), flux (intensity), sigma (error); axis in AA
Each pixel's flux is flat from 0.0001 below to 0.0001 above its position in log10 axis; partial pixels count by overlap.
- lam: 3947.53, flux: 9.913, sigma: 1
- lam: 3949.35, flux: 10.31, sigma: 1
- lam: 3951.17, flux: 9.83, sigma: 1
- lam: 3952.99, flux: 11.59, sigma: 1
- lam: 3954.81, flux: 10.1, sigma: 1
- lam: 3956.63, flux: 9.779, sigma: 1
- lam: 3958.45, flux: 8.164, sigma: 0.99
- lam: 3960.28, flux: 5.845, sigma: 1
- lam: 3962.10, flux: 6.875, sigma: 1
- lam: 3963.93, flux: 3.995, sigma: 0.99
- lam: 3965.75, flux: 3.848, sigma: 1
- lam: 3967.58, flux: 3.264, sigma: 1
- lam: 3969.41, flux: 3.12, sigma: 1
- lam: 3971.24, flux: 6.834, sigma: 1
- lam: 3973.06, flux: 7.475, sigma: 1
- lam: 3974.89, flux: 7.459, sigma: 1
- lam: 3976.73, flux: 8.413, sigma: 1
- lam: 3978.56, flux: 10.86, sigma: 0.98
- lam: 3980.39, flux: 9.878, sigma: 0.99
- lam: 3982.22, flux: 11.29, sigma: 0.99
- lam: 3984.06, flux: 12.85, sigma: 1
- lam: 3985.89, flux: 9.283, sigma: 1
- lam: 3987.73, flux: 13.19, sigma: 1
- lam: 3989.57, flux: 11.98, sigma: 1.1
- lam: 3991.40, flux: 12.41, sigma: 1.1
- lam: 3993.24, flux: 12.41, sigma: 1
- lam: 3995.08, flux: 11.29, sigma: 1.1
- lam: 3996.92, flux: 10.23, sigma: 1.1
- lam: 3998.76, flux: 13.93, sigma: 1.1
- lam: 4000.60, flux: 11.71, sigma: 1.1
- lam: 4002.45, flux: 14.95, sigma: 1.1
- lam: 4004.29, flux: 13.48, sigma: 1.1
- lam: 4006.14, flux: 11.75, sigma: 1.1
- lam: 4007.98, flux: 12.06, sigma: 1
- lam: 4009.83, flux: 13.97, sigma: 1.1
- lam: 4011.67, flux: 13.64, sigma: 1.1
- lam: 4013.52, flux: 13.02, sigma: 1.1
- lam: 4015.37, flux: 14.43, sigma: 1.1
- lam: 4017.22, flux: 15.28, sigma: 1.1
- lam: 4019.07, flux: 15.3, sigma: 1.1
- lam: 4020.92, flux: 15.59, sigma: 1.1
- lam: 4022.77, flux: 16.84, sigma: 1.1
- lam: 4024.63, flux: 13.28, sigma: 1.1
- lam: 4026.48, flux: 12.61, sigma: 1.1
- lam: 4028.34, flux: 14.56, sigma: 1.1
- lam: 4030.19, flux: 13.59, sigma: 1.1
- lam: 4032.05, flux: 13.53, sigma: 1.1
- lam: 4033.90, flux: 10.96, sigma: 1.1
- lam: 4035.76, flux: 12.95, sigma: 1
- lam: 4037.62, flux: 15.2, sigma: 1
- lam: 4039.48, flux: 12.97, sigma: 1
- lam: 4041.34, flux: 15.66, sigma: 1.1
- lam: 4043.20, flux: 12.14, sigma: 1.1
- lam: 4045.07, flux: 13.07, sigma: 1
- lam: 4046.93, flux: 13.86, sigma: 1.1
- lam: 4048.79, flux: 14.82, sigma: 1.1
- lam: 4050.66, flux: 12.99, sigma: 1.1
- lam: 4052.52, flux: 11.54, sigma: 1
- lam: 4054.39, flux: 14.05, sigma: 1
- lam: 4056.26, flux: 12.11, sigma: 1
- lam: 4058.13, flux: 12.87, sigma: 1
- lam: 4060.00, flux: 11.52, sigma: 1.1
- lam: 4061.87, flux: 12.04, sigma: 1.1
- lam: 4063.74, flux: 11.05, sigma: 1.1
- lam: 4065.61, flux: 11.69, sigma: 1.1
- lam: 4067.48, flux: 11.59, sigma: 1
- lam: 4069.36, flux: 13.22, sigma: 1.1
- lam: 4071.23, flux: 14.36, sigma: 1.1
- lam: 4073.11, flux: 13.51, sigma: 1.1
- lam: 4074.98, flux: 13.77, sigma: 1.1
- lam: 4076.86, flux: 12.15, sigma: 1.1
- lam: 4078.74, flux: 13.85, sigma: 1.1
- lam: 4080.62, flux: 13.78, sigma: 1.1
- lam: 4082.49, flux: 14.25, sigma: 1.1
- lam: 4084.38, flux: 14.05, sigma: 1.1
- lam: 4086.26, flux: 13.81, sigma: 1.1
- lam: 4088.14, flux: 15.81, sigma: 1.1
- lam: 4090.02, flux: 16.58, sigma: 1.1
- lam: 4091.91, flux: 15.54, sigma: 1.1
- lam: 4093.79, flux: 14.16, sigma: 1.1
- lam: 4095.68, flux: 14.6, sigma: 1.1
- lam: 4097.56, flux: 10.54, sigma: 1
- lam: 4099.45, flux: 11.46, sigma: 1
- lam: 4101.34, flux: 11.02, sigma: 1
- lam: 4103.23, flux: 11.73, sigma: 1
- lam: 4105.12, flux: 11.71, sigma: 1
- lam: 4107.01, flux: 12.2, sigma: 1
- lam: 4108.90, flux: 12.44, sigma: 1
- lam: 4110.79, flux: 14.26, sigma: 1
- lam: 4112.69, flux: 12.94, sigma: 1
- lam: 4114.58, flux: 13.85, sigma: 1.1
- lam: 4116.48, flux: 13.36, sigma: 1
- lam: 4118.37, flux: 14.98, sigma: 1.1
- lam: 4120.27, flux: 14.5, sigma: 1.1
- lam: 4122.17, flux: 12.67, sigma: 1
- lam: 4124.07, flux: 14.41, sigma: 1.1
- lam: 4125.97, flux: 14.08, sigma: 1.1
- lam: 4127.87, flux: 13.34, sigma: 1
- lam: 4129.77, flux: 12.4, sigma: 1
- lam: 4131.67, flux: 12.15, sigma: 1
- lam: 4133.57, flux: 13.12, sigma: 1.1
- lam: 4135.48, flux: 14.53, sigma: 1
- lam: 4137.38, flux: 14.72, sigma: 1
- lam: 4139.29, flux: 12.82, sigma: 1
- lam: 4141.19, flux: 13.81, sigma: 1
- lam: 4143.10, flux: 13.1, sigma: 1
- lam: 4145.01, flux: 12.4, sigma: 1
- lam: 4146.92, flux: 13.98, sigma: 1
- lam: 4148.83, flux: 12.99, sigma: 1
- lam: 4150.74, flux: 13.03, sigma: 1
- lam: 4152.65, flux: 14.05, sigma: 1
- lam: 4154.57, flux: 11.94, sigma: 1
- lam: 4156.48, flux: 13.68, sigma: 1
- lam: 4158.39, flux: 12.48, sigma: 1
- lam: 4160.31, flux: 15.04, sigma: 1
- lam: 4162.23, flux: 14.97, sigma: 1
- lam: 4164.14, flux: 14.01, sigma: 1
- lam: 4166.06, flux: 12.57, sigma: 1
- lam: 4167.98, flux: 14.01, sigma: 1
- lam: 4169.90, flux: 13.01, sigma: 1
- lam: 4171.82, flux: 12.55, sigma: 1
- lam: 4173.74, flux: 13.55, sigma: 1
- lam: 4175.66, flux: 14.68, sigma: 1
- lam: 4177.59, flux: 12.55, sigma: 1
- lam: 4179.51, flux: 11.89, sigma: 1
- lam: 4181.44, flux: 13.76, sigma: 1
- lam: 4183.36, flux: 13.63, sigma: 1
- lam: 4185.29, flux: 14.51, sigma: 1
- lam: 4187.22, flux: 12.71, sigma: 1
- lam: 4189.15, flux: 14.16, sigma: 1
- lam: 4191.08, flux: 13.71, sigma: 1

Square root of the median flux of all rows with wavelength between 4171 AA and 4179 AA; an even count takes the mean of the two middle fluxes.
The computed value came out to 3.61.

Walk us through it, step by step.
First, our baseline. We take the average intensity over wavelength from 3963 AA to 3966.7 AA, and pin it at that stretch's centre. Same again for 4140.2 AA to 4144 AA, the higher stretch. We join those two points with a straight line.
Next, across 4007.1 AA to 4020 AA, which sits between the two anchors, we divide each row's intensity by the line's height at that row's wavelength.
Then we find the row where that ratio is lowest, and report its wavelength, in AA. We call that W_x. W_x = 4007.98 AA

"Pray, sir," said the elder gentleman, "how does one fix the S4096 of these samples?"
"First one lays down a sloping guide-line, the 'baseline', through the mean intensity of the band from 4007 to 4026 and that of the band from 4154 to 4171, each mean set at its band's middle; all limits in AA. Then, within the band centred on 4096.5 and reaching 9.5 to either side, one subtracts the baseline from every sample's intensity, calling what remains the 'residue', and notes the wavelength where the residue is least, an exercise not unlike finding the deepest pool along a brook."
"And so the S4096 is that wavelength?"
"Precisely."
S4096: 4097.56 AA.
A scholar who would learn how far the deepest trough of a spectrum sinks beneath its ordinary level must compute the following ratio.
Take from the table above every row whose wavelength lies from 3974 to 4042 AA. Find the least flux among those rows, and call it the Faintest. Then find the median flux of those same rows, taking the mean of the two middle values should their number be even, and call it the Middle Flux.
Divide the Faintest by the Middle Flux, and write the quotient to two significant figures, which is 0.58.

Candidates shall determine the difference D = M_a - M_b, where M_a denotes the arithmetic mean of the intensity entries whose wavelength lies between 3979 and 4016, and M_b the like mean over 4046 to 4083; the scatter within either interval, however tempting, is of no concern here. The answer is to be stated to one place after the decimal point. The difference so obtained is -0.6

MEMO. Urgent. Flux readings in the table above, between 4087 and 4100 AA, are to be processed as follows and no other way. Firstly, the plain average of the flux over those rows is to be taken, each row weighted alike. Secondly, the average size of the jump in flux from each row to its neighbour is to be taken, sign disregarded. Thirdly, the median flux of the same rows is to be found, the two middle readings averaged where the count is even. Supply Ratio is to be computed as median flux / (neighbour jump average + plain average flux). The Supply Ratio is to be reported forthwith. 0.94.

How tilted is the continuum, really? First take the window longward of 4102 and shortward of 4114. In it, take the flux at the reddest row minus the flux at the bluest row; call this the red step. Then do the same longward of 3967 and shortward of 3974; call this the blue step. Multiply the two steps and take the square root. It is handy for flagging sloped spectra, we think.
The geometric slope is 2.26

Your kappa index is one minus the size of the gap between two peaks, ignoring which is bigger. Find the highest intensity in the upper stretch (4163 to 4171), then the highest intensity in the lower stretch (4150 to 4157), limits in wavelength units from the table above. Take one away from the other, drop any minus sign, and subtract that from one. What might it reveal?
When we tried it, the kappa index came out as 1.0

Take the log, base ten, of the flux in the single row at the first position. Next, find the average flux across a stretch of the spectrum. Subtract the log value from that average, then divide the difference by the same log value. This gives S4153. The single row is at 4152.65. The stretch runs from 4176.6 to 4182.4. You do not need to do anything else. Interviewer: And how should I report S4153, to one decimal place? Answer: 10.1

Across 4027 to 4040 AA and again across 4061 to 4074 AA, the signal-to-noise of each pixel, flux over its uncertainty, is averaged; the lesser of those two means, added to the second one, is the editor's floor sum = 23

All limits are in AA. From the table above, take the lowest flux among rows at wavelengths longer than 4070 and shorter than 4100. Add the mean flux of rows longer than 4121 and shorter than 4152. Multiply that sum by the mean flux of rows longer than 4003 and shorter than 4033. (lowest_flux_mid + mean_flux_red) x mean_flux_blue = 333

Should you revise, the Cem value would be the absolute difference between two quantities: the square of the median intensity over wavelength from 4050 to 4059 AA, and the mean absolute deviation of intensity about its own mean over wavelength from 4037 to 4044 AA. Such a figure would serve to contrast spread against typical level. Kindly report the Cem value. 164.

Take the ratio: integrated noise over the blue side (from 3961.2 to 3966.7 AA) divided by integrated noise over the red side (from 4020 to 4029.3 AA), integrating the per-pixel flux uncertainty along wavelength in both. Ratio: 0.54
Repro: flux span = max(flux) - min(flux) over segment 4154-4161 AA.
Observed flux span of 3.1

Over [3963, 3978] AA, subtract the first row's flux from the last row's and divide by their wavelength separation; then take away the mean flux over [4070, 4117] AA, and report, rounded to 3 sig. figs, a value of -13.1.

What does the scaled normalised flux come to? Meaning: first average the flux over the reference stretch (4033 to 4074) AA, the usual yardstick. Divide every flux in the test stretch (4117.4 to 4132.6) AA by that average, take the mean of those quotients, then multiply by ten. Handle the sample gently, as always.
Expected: 10.5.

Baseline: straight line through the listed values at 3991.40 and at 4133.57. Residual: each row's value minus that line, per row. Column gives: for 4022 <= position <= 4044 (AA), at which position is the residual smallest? 4033.90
